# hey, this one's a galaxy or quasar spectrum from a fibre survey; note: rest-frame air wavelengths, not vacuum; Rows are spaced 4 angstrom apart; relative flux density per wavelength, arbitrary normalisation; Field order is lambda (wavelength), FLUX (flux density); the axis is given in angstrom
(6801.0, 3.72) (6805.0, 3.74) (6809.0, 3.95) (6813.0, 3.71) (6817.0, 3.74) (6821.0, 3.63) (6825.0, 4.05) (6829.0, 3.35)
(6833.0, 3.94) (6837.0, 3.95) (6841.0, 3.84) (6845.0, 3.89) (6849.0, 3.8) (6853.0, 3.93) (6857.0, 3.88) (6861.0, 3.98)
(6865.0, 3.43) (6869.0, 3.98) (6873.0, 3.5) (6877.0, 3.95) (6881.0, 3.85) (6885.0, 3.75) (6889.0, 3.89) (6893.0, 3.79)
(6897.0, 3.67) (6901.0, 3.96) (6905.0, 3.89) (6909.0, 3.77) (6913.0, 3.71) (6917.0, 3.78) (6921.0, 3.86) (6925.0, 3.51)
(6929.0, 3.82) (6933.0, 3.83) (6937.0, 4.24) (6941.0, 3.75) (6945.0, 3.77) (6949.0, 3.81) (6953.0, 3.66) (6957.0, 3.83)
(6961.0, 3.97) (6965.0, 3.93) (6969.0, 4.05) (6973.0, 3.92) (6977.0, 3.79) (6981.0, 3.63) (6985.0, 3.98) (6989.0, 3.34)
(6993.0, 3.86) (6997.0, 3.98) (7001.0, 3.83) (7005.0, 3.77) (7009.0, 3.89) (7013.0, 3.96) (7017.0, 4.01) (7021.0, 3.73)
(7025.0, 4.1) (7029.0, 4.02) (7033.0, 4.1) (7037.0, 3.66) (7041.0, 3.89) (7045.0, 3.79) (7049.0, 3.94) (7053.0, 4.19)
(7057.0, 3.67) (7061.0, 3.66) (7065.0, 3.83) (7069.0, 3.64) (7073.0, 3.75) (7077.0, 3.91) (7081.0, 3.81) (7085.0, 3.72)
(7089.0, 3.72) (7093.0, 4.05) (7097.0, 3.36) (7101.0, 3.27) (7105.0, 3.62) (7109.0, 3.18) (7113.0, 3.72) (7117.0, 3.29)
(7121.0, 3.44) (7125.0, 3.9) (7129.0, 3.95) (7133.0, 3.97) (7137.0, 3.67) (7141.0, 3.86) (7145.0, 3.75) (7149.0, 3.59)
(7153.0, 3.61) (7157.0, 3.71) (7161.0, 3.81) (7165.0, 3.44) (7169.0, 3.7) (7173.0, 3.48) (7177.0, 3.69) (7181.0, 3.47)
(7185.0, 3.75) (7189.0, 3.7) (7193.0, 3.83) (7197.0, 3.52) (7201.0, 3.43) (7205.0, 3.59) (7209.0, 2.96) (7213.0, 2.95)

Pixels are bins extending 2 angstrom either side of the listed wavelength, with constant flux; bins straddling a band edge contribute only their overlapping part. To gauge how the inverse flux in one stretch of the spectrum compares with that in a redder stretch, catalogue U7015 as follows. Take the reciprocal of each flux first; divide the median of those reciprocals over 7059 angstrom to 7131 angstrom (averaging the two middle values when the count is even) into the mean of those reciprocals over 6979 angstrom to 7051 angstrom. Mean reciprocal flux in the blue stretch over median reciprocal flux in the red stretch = 0.97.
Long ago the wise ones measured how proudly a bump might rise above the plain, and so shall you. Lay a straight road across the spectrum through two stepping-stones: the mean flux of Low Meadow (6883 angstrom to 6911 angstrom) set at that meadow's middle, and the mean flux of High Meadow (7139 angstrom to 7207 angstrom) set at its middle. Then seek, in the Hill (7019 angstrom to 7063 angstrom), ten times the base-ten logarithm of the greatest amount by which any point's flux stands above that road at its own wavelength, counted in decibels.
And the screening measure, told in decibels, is -3.3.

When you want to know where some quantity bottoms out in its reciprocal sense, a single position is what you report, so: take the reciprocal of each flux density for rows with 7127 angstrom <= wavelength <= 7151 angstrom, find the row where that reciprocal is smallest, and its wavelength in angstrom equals 7133.0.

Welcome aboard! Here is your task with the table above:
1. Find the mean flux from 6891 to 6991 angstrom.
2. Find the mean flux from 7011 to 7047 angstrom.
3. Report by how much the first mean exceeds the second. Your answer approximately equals -0.11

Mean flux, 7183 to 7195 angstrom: 3.76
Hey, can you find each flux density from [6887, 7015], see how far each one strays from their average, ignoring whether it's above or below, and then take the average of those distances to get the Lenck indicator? 0.114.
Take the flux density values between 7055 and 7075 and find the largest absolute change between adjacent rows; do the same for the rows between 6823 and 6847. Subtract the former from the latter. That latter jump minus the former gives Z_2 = 0.51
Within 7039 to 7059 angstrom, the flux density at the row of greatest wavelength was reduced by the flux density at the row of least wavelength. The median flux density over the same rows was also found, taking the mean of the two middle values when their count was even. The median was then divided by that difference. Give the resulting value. -18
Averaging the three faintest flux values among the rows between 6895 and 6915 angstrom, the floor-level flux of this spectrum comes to 3.72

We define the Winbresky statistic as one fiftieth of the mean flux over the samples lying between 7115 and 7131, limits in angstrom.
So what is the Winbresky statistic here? 0.0729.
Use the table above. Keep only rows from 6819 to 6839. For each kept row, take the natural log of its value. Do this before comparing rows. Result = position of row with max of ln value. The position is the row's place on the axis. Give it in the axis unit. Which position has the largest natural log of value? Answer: 6825.0 angstrom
